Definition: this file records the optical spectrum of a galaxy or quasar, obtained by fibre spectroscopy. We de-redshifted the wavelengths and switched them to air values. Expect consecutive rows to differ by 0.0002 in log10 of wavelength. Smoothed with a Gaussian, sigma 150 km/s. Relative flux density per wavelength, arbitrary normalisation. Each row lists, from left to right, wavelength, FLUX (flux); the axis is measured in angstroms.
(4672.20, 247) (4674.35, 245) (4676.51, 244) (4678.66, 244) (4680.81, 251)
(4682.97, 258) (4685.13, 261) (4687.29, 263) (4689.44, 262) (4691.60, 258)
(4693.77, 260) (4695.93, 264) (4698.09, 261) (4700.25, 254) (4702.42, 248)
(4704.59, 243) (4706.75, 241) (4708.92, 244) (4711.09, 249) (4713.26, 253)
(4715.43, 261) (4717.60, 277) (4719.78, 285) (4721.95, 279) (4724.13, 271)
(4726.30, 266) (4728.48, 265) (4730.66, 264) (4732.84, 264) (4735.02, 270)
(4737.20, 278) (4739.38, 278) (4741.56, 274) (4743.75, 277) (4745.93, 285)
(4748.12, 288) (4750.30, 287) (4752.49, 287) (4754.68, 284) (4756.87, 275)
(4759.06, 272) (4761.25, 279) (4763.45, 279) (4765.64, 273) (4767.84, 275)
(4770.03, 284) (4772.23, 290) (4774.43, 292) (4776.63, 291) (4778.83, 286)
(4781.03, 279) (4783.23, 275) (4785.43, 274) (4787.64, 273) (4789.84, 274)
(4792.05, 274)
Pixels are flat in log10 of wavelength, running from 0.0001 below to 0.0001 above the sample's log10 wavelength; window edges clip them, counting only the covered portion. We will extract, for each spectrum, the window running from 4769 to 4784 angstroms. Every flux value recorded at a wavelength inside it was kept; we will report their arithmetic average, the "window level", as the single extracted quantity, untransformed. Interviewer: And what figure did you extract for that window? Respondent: 285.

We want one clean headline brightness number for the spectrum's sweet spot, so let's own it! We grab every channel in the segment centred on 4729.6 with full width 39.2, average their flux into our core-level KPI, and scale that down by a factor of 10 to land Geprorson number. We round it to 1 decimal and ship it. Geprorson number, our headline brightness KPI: 27.1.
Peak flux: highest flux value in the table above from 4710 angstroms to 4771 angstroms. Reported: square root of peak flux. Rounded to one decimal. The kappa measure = 17.0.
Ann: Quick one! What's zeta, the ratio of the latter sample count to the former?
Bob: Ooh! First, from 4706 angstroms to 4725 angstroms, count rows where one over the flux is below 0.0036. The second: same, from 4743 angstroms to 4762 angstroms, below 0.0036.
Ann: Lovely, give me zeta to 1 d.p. 3.0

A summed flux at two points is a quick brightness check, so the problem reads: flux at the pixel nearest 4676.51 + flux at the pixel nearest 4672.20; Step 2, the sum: 491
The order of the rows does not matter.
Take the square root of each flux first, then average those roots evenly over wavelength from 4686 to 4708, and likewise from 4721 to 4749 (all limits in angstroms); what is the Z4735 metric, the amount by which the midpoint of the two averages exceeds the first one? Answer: 0.28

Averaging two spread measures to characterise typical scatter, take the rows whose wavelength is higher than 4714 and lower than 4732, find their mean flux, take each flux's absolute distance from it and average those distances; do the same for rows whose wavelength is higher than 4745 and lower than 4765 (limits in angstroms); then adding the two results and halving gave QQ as 6.0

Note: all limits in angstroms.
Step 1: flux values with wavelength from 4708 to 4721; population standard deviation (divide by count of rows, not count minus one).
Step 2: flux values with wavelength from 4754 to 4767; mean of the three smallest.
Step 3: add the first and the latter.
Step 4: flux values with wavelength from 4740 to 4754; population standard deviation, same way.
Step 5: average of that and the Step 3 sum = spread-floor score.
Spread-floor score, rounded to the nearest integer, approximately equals 147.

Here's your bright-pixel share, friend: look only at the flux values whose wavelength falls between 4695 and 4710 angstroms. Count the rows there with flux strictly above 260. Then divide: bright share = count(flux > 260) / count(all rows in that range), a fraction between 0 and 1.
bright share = 0.29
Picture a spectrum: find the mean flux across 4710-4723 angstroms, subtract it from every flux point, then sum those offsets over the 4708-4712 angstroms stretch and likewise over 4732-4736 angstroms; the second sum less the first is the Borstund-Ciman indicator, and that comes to 41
